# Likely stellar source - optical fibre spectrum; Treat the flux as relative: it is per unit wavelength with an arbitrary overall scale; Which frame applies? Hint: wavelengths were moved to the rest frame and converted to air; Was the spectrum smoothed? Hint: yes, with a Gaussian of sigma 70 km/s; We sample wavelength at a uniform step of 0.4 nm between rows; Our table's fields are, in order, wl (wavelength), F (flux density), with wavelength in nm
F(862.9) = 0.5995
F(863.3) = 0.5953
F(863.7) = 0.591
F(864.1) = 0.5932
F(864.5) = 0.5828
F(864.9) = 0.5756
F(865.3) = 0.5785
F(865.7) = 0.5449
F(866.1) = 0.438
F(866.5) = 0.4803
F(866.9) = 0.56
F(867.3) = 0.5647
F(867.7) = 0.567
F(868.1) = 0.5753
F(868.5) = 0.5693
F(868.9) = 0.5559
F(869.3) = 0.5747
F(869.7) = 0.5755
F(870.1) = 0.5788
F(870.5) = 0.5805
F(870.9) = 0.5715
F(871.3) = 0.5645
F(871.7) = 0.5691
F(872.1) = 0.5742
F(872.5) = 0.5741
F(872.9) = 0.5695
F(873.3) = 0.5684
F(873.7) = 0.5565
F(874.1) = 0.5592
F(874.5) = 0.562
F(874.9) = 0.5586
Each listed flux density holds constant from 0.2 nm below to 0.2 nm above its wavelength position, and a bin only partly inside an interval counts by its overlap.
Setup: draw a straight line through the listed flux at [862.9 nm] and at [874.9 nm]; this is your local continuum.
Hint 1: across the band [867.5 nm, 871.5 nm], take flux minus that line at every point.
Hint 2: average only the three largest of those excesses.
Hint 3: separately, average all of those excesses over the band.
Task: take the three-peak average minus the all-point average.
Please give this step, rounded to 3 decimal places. 0.009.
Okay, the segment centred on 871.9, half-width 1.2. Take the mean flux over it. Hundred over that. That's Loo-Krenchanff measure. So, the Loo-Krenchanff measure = 175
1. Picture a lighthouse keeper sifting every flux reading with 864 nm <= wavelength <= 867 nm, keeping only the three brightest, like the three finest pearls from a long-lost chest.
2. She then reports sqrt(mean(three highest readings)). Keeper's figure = 0.765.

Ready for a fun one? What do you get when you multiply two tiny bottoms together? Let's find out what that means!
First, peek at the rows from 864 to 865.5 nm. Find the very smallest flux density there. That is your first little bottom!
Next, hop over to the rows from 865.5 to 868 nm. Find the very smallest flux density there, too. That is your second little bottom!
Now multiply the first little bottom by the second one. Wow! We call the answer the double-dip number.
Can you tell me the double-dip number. 0.252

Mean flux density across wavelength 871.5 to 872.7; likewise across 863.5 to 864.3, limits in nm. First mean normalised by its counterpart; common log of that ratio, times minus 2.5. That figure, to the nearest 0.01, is 0.04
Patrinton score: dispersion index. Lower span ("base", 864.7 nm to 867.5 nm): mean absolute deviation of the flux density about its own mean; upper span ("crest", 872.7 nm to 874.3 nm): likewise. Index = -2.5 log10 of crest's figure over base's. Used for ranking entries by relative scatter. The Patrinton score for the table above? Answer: 2.2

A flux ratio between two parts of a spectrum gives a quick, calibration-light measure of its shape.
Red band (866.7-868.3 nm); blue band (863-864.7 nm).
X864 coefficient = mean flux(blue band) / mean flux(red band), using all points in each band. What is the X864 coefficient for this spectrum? 1.04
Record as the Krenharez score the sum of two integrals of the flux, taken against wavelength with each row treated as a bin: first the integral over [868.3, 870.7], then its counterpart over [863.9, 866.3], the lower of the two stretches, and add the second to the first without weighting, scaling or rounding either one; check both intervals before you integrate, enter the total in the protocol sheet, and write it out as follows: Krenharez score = 2.699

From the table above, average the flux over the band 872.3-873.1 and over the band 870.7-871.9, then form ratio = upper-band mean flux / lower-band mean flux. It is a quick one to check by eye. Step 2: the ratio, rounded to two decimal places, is 1.01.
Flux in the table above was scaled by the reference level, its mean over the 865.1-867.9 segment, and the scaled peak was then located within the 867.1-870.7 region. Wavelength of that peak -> 870.5 nm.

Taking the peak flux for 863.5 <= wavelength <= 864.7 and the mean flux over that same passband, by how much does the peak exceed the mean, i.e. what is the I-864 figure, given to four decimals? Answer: 0.0042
